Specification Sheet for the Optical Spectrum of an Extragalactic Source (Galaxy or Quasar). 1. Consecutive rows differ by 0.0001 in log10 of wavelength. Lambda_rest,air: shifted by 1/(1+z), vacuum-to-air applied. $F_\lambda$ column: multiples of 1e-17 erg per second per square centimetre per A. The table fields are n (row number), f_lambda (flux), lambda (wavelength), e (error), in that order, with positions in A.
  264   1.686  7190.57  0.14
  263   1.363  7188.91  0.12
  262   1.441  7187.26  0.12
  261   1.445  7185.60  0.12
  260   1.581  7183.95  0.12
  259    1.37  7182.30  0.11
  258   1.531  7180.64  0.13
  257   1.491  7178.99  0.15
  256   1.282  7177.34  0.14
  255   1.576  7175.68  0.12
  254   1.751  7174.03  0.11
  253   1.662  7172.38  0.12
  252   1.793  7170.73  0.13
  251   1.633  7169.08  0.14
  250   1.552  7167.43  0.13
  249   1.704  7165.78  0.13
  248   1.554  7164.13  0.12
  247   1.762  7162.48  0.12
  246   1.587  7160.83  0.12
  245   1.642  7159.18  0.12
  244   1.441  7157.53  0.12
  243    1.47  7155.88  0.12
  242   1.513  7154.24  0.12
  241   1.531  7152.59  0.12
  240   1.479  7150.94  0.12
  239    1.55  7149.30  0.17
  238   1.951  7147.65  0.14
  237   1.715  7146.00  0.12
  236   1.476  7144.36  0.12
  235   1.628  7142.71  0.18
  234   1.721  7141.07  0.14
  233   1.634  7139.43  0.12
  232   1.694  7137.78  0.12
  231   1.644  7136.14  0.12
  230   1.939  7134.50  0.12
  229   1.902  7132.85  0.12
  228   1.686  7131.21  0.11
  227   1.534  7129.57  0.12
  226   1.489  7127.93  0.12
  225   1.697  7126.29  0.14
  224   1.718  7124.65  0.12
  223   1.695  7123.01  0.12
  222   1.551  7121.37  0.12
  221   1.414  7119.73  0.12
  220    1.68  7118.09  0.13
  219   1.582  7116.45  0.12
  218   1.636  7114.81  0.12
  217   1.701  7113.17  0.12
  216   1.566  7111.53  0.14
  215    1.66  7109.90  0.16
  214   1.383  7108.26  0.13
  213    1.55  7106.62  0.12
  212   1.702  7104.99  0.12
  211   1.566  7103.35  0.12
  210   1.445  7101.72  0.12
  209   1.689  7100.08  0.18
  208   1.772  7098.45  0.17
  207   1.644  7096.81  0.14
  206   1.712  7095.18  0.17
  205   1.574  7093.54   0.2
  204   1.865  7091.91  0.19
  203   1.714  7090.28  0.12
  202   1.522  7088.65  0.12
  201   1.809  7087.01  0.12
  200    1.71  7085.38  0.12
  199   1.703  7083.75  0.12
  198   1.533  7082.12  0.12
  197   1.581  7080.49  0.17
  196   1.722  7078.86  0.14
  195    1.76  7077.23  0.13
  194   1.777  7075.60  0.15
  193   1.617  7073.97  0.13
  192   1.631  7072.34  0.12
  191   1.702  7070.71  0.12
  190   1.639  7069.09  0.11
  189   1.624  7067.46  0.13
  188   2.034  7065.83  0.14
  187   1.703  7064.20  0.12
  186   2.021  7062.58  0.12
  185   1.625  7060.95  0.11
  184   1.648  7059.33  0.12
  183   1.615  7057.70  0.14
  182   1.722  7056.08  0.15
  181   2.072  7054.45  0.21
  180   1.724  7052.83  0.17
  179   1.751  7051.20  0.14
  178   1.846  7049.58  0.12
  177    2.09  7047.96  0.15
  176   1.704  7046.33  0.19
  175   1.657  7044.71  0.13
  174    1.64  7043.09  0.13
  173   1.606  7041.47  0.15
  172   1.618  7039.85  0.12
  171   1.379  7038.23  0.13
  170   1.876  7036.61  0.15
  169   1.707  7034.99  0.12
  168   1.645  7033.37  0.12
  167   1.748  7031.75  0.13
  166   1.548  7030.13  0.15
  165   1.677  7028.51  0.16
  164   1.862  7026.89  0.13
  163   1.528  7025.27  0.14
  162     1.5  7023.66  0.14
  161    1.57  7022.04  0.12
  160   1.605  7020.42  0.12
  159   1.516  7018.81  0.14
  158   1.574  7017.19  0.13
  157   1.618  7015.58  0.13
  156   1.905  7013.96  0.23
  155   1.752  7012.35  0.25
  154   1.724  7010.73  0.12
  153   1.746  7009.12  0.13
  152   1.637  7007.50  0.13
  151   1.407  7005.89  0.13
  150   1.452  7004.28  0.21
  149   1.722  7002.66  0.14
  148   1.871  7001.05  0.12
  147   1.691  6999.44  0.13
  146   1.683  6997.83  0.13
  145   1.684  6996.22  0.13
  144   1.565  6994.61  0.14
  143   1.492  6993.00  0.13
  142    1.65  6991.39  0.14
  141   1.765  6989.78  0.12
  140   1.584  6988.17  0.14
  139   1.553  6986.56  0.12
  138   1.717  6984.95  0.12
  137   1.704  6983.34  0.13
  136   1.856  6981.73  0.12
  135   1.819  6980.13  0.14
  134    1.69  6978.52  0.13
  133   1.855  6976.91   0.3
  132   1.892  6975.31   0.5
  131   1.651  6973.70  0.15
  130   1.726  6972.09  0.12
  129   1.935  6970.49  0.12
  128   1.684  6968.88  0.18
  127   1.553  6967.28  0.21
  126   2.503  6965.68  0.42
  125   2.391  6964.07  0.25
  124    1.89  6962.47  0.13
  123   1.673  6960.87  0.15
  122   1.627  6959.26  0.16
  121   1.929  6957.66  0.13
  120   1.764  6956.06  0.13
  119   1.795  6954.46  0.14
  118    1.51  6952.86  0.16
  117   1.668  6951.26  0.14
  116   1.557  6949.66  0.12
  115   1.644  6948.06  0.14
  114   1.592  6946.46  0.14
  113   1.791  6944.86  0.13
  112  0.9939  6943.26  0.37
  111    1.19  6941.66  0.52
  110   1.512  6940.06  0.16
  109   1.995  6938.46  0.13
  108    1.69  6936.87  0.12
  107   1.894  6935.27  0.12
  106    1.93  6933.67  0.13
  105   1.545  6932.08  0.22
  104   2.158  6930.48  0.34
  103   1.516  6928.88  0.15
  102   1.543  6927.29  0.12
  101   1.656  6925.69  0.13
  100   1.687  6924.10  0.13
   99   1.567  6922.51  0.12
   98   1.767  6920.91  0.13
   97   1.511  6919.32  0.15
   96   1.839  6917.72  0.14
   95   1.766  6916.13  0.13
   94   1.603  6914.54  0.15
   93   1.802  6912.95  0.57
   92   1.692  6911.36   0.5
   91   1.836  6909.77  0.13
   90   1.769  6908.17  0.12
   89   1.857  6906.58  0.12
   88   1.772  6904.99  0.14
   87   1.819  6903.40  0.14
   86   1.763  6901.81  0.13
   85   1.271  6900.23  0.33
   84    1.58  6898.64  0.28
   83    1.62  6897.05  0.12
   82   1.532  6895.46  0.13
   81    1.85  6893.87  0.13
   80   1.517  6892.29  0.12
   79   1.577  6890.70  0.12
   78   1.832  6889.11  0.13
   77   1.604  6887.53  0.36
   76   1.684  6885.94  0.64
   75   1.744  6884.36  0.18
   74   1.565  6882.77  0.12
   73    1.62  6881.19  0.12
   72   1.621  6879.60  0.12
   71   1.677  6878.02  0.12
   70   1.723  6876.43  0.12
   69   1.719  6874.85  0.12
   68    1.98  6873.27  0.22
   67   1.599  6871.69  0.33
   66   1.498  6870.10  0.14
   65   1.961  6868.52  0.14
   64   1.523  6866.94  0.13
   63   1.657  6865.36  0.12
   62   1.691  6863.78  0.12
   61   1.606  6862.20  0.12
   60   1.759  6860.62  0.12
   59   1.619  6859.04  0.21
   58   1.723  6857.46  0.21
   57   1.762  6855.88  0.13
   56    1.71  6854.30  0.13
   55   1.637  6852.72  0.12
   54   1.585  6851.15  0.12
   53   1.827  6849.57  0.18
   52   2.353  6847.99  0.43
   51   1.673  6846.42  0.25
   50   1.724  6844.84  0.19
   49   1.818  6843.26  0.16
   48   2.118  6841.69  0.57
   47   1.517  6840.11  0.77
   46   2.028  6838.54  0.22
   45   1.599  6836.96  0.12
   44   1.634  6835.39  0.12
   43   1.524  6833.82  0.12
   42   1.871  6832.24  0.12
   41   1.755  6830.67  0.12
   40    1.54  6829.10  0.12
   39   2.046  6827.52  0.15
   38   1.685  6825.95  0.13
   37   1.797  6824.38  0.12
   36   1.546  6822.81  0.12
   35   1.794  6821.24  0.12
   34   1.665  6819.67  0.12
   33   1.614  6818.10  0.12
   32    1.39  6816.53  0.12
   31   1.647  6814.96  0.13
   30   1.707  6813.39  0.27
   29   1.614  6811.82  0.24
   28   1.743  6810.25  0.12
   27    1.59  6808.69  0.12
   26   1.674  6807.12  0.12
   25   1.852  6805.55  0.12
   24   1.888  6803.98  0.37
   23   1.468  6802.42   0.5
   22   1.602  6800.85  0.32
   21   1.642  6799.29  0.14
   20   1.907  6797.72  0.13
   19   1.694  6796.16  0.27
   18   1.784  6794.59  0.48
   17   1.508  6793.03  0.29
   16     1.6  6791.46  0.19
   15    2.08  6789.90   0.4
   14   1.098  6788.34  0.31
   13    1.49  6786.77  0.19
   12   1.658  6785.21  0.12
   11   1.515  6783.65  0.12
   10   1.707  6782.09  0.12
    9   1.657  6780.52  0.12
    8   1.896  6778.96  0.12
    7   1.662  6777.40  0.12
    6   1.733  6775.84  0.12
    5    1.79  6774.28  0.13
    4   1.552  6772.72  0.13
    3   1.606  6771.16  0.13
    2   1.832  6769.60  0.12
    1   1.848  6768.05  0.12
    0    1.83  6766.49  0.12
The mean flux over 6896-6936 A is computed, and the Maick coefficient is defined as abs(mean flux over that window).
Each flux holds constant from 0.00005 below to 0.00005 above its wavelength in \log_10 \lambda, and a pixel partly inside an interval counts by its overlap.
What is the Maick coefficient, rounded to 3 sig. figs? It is 1.71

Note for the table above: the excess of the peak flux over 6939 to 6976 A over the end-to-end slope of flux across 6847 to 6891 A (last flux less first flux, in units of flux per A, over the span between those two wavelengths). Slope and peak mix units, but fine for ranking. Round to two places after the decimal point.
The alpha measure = 2.52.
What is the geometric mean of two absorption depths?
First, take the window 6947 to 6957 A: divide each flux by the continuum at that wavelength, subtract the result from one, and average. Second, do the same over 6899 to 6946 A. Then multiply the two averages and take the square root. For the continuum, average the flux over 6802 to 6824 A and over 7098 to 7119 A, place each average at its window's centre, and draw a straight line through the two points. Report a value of 0.018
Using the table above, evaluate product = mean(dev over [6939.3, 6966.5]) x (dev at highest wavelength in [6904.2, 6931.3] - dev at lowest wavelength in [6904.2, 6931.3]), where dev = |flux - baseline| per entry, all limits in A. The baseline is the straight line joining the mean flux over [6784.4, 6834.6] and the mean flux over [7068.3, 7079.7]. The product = 0.093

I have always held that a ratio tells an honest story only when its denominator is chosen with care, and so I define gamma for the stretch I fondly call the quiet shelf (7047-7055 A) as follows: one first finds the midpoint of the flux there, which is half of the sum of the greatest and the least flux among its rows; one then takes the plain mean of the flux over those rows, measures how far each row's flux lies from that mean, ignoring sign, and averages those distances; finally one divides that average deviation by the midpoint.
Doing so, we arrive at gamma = 0.077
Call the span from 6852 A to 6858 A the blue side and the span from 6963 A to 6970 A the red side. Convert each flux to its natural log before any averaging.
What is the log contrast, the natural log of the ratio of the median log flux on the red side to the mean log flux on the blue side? 0.26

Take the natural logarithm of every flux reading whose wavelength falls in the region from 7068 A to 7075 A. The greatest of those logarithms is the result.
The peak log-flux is 0.53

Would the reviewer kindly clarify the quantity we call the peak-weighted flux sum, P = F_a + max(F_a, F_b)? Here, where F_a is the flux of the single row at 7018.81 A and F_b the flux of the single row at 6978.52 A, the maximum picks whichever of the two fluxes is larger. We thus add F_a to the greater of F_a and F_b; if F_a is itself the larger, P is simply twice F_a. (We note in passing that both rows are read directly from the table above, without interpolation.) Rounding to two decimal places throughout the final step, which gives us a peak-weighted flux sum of 3.21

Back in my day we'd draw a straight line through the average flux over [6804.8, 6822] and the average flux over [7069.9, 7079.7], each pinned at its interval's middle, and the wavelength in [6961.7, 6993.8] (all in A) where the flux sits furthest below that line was 6993.00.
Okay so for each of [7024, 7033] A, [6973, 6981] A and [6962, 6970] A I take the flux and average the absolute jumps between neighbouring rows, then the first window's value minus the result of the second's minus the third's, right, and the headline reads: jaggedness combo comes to 0.49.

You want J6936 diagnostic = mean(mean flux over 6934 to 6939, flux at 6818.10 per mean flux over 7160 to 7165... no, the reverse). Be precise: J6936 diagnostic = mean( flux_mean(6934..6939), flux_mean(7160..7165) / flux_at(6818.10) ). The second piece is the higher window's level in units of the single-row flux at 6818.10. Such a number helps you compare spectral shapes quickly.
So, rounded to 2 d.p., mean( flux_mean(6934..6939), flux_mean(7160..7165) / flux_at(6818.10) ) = 1.44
